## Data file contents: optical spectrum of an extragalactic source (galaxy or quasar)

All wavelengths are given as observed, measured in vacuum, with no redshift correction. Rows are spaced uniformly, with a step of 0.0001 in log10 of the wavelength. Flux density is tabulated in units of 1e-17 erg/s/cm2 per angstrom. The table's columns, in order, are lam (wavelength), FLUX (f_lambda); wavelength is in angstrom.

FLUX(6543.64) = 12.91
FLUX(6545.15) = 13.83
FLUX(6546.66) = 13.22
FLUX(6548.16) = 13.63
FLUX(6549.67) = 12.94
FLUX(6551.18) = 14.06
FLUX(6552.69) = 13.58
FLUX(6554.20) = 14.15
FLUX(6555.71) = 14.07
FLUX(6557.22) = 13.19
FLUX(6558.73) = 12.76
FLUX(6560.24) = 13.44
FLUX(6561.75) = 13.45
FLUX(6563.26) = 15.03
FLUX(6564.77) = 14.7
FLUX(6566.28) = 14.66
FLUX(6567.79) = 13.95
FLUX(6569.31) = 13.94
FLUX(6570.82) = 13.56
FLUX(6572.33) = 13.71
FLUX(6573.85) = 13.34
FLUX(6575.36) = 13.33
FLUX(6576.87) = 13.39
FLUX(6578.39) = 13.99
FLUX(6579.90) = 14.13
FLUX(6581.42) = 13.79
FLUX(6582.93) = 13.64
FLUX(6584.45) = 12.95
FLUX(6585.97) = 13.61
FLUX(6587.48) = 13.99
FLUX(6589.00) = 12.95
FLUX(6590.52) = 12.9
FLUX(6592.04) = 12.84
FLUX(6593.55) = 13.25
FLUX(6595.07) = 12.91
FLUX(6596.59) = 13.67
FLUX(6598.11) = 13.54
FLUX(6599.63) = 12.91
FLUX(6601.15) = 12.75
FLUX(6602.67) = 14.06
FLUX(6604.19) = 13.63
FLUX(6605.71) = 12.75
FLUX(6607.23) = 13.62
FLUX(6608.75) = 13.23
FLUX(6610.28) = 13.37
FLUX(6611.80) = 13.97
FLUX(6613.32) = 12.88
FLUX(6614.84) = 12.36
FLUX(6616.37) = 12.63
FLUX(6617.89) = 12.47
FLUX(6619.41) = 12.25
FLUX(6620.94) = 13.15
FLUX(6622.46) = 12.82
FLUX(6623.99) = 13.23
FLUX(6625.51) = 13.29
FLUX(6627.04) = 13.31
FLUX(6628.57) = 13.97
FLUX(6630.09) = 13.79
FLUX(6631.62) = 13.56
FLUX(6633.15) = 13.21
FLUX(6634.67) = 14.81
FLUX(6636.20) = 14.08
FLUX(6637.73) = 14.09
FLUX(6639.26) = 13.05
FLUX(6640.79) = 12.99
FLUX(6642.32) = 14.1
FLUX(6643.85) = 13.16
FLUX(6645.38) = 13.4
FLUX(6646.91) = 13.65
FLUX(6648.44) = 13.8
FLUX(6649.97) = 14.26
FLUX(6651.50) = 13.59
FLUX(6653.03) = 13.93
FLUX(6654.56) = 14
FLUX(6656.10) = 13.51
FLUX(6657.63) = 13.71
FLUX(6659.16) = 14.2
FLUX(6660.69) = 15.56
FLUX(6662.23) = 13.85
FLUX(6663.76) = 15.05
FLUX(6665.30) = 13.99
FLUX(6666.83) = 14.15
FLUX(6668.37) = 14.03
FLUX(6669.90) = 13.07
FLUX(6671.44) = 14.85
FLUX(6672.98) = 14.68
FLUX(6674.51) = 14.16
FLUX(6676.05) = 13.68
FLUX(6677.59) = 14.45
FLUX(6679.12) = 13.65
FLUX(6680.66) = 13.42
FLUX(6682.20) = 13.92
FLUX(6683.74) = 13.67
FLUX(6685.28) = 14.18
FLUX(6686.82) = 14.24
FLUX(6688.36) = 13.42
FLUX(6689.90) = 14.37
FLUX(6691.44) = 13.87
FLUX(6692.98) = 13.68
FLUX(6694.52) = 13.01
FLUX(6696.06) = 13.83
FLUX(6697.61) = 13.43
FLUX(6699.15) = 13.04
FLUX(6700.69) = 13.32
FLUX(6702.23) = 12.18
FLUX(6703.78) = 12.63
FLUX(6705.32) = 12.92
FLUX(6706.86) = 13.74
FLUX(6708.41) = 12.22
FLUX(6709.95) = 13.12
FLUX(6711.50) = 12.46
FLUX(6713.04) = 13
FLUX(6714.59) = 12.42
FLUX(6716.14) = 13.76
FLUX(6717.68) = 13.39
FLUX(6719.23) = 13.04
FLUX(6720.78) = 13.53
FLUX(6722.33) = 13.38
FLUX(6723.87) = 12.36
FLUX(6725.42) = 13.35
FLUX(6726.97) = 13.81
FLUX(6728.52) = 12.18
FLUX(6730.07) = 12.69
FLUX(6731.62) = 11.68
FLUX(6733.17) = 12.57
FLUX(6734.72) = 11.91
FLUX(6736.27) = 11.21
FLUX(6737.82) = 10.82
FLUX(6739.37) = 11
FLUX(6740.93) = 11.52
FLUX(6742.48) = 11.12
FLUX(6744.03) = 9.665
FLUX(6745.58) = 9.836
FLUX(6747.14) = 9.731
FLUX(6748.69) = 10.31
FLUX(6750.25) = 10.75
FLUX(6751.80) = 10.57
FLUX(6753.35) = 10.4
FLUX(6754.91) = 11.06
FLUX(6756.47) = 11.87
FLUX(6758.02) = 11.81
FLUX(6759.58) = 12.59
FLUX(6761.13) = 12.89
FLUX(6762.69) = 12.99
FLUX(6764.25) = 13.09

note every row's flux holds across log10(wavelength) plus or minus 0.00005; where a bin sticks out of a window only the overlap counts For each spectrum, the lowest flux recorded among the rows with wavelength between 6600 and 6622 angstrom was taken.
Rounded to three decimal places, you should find 12.250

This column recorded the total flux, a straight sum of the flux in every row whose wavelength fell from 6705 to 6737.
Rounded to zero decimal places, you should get 269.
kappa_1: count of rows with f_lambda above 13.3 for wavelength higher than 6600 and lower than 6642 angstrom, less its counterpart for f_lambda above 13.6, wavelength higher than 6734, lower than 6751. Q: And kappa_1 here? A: 12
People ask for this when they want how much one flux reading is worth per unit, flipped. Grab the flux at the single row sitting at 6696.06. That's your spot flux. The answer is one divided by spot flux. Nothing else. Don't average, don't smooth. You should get 0.072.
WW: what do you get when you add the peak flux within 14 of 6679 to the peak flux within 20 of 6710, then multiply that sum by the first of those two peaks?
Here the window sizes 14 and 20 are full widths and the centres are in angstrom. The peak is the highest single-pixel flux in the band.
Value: 417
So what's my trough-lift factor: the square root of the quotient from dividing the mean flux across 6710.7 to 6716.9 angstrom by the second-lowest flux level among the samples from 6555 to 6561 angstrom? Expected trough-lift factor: 0.99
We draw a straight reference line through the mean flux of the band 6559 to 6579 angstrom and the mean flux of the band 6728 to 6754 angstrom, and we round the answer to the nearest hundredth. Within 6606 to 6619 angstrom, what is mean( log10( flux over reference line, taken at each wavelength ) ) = 0.00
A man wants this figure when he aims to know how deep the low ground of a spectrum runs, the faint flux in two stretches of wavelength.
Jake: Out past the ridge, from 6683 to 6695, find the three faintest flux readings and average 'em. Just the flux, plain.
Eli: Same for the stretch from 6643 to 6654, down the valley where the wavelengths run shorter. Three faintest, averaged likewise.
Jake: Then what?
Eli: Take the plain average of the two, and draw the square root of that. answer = 3.66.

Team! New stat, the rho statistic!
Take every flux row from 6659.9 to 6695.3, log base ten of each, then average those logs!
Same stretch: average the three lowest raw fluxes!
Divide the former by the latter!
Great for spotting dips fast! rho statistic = 0.087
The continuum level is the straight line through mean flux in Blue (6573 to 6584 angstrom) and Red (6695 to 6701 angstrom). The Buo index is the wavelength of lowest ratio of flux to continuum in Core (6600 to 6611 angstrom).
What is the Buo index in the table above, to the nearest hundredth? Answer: 6601.15 angstrom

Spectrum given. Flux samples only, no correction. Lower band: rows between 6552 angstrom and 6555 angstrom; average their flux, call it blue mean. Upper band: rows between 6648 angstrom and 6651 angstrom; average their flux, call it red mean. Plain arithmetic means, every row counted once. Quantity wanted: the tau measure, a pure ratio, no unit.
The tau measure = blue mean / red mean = 0.99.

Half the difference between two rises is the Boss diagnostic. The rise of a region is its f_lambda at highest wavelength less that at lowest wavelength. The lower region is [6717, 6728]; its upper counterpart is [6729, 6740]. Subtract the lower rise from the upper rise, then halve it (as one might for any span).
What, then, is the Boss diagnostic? -1.1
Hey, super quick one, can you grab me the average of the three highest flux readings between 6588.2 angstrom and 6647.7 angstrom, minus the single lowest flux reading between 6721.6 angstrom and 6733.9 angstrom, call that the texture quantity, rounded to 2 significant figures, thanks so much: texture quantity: 2.7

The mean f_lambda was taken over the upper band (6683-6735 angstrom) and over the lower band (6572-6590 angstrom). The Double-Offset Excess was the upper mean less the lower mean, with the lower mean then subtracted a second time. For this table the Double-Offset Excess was -14.0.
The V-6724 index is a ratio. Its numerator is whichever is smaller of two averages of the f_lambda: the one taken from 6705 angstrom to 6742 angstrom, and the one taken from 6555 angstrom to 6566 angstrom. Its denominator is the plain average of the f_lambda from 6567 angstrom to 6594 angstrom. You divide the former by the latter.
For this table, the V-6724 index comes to 0.93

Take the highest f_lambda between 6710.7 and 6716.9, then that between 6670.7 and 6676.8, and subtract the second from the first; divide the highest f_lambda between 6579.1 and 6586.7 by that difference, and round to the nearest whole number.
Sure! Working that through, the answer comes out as -13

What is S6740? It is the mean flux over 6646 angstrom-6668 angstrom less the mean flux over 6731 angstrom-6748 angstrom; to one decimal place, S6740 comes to 3.1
